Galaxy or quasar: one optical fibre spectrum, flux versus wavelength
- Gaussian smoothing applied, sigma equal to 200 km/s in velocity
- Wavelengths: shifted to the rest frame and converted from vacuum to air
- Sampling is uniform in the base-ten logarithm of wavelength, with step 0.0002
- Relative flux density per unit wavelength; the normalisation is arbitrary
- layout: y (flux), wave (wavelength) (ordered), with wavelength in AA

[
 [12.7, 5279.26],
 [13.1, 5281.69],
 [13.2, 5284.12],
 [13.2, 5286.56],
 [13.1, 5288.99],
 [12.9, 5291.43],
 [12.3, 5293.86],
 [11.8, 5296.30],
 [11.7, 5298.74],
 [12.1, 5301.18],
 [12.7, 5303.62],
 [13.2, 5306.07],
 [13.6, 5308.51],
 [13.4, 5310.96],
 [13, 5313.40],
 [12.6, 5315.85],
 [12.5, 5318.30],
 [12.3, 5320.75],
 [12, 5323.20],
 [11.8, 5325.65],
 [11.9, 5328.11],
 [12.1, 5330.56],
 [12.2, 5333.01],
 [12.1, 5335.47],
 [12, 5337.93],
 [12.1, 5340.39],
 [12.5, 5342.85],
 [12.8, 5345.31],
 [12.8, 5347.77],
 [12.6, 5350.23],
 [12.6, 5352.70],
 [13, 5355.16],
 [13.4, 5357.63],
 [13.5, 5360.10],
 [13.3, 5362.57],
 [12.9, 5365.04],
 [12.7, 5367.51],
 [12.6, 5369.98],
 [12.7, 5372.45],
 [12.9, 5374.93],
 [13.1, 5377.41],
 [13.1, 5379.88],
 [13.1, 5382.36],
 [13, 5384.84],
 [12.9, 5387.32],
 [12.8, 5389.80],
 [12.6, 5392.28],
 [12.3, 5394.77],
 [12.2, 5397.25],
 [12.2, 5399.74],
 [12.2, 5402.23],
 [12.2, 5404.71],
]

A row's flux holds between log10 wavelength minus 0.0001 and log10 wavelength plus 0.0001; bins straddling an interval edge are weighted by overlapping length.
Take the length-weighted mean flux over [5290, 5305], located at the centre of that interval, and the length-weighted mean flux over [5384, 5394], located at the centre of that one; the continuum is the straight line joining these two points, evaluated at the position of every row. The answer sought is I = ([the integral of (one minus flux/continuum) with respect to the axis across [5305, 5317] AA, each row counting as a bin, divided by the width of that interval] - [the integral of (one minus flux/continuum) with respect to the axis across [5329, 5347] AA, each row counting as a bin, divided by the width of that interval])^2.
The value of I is 0.0072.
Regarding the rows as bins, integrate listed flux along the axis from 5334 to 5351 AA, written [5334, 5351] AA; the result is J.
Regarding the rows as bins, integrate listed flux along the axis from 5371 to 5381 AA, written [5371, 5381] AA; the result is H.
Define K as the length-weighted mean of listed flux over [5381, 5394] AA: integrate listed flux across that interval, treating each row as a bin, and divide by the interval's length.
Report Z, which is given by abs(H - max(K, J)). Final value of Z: 81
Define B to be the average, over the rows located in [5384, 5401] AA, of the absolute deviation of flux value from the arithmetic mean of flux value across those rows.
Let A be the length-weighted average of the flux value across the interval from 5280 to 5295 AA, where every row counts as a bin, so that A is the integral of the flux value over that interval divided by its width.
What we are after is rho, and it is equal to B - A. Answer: -12.7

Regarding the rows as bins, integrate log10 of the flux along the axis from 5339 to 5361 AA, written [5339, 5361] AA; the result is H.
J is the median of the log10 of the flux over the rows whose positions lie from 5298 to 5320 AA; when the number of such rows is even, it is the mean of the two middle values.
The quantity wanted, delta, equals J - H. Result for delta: -23.2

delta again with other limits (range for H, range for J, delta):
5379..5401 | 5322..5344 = -23.2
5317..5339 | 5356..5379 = -22.7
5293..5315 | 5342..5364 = -23.1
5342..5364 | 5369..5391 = -23.4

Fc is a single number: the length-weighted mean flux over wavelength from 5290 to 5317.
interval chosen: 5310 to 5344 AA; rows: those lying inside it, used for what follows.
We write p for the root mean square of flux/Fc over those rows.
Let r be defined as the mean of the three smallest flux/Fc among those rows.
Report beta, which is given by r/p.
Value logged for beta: 0.965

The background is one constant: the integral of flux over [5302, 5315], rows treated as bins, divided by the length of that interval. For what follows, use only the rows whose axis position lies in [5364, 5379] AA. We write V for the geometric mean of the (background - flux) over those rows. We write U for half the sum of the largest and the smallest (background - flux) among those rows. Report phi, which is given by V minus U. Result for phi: -0.050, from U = 0.28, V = 0.23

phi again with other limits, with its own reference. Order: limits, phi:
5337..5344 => 0.022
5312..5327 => -0.116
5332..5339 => -0.003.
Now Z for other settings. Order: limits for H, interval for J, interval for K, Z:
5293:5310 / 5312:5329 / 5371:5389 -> 3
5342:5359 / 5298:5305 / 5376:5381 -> 133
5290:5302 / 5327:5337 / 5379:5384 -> 25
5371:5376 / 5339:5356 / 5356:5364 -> 151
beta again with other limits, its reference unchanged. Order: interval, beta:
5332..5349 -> 0.976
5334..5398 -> 0.946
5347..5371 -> 0.973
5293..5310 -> 0.949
